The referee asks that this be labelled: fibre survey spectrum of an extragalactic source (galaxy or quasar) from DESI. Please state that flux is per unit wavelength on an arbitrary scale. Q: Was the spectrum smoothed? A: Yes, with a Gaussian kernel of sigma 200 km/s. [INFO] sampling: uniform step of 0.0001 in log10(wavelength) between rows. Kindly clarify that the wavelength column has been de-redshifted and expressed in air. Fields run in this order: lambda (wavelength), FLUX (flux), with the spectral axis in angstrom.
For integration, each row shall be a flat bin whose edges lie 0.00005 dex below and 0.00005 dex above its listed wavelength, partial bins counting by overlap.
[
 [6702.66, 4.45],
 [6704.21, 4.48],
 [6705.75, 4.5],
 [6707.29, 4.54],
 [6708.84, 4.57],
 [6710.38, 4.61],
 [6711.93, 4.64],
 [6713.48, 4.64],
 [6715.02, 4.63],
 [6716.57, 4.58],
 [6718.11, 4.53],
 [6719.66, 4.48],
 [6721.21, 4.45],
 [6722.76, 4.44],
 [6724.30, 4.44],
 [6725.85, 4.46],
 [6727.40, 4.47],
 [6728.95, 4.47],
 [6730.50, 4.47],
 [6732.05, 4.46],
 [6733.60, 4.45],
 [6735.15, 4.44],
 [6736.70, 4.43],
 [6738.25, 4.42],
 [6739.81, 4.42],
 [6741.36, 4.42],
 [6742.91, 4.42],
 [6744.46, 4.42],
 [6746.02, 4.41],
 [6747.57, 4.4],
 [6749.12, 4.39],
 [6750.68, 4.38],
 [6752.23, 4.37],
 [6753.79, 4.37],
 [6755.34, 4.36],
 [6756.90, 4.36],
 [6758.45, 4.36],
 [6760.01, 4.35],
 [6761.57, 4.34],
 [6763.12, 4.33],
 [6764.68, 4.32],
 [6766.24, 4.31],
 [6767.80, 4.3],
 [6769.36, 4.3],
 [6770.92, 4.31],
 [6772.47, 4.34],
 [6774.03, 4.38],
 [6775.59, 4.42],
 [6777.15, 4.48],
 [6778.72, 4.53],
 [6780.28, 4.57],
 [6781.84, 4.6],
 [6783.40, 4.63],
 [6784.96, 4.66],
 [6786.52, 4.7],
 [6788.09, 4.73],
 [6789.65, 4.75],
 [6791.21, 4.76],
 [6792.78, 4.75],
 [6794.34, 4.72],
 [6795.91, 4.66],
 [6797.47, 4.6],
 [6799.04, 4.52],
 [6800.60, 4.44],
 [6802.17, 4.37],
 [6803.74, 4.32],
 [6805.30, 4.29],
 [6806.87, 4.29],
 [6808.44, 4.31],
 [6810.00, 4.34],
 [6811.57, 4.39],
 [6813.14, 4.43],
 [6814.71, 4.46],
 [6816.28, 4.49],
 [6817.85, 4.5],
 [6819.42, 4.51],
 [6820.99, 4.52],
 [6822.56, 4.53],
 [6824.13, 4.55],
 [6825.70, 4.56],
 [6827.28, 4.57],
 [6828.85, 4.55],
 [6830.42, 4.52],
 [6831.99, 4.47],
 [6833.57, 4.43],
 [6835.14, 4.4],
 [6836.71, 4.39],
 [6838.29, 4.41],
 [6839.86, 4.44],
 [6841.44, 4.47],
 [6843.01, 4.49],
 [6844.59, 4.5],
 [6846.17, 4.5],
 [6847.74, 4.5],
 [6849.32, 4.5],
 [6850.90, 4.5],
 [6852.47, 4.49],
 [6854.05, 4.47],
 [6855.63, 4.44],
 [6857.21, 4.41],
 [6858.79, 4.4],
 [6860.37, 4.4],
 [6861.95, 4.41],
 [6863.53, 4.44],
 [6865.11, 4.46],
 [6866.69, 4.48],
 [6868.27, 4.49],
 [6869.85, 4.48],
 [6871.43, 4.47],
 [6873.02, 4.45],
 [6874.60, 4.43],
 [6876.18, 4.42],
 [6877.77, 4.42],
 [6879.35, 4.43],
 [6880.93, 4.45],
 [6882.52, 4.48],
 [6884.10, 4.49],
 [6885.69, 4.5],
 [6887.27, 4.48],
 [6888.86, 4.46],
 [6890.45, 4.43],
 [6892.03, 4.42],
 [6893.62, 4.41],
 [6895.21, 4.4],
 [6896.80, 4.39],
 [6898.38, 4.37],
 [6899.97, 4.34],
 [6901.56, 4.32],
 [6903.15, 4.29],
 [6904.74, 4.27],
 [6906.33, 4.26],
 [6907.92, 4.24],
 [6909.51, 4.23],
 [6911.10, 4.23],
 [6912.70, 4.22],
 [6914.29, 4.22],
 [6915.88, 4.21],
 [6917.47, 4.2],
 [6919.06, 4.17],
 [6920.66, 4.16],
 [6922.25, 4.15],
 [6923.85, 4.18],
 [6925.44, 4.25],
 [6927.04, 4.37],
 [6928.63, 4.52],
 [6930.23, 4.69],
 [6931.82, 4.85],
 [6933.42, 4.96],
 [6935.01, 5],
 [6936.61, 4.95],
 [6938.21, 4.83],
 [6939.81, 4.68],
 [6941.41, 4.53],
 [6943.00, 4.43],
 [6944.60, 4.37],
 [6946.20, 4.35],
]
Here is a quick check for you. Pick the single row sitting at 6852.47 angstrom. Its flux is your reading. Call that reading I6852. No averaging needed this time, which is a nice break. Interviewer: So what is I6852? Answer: 4.49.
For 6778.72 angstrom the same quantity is 4.53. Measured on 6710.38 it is 4.61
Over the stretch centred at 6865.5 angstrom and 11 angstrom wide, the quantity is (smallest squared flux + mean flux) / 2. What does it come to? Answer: 11.91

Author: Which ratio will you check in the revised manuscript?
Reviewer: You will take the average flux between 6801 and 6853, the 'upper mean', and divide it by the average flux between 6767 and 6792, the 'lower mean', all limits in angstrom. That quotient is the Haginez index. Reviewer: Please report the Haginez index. 0.98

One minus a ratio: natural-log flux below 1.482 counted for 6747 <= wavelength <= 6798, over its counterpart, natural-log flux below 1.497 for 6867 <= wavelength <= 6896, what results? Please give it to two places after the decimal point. -0.64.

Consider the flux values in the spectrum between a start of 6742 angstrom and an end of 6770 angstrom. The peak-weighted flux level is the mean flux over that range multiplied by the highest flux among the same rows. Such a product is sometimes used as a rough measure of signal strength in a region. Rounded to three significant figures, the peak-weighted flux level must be 19.3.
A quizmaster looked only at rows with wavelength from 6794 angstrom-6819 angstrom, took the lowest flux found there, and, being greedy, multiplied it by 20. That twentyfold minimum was 85.8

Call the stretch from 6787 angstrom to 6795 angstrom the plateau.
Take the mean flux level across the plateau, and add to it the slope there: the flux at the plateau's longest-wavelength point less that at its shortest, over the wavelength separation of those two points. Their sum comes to 4.74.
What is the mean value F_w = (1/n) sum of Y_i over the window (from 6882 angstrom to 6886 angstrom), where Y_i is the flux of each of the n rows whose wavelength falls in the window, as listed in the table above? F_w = 4.49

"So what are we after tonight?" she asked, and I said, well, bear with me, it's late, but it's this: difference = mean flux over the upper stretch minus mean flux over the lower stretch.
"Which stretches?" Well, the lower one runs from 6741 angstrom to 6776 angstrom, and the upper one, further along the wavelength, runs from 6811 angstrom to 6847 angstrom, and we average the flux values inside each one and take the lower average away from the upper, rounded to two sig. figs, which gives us 0.12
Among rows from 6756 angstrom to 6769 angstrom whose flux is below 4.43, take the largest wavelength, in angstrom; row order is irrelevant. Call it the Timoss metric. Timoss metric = 6767.80 angstrom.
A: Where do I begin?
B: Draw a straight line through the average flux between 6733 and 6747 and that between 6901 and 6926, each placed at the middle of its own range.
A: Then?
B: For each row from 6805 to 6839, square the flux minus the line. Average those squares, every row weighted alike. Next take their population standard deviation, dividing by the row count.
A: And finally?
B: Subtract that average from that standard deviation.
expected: -0.004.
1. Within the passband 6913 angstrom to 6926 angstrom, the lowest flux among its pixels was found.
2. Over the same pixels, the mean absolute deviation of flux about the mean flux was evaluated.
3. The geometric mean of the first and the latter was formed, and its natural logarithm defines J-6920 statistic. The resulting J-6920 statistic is -1.09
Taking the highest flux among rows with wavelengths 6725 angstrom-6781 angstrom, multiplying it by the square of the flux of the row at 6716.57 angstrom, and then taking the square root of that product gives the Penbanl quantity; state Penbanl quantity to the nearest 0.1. 9.8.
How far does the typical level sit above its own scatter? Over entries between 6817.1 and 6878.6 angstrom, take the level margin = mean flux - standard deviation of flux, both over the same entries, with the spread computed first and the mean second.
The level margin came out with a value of 4.42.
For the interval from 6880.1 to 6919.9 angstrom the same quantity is 4.23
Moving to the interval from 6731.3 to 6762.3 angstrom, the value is 4.36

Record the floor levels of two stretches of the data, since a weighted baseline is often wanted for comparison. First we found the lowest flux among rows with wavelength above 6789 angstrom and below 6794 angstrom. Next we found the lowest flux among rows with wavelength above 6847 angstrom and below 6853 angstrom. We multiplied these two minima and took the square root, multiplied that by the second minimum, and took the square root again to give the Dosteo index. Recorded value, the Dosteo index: 4.55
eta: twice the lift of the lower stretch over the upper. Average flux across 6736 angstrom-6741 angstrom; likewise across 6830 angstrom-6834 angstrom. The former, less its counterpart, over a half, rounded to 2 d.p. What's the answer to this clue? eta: -0.10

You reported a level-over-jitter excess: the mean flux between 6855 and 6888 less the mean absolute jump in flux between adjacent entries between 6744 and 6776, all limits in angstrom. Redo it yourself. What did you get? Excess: 4.44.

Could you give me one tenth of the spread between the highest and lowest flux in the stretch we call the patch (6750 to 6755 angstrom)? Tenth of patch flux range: 0.0010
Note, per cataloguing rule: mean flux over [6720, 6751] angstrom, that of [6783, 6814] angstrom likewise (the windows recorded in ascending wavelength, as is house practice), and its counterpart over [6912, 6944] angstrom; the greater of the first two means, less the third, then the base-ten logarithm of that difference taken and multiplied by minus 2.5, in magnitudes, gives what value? 3.2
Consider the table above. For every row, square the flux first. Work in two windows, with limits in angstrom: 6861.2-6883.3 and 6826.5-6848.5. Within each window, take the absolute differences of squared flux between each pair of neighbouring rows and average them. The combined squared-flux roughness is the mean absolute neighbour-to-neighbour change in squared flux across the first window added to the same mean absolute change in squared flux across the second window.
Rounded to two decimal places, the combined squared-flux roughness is 0.34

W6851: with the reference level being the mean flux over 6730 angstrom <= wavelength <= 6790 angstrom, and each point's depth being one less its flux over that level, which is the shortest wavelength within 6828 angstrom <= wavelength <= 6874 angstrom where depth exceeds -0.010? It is 6831.99 angstrom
